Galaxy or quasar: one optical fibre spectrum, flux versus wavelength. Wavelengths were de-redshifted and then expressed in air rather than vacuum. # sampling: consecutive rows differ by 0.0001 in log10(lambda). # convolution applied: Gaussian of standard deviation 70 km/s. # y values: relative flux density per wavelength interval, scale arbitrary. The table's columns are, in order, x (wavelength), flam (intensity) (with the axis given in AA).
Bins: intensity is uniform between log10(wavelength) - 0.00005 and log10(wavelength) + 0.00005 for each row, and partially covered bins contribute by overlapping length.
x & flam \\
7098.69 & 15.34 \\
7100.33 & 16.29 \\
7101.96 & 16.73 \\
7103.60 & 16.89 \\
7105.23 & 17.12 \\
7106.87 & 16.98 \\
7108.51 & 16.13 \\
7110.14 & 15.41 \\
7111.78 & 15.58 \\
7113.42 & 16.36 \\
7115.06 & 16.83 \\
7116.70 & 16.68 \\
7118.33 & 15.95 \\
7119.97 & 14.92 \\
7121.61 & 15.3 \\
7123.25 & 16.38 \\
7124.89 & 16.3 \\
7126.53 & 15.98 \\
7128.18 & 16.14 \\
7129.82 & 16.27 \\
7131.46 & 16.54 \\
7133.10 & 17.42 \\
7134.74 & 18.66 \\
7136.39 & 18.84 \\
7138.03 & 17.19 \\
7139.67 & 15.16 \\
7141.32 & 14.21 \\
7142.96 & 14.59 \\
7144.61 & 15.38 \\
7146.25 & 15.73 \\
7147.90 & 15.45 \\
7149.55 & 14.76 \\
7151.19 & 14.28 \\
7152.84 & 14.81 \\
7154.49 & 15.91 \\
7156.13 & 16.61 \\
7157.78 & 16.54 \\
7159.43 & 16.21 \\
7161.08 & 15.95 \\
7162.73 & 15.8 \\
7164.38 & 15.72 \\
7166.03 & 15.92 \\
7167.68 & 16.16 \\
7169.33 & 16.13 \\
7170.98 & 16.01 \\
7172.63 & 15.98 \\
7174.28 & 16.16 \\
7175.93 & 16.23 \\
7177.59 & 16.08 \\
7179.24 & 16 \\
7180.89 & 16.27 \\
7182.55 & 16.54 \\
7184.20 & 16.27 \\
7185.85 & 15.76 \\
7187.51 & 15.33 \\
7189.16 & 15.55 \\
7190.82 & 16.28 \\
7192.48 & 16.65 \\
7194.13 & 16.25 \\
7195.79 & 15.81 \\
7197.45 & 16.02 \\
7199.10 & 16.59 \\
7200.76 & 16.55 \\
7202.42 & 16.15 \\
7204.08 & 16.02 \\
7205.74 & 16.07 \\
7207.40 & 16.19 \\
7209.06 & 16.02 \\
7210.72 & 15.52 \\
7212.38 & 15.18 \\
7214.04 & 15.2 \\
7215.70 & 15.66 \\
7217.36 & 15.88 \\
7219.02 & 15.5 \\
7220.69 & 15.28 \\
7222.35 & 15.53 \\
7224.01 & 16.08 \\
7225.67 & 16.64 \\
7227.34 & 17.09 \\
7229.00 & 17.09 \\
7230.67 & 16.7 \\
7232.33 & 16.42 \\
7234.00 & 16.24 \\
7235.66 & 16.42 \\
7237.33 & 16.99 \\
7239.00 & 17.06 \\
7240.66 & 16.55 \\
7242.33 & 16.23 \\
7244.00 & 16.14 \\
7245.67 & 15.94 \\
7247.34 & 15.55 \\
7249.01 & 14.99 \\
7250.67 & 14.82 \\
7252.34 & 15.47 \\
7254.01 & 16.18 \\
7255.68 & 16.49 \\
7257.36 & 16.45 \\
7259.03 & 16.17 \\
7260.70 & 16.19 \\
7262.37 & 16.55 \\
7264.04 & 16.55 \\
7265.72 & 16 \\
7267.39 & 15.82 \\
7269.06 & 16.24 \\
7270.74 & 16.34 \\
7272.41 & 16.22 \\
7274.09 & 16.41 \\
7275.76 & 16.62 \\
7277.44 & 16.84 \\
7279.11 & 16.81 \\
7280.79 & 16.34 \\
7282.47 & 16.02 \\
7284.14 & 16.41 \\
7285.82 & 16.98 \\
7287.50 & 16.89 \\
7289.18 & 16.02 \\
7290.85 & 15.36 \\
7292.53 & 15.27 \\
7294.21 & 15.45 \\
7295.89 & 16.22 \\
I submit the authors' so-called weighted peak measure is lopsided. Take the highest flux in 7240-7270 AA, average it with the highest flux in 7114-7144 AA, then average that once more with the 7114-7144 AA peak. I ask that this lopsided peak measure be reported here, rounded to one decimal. 18.3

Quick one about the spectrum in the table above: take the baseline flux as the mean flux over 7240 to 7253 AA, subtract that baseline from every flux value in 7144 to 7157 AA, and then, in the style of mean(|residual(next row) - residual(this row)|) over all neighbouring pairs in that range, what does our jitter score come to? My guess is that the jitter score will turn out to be 0.59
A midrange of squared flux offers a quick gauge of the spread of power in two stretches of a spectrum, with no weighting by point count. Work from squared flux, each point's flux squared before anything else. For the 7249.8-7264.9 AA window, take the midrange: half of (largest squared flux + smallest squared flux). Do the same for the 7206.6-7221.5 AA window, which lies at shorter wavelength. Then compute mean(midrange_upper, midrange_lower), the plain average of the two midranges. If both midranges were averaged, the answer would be 247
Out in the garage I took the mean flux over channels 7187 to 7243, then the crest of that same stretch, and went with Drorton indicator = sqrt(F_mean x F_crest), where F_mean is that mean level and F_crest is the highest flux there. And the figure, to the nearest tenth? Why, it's 16.6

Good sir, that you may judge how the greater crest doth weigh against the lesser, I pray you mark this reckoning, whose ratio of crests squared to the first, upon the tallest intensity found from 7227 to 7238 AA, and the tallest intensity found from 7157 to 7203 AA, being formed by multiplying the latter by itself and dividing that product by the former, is 16.2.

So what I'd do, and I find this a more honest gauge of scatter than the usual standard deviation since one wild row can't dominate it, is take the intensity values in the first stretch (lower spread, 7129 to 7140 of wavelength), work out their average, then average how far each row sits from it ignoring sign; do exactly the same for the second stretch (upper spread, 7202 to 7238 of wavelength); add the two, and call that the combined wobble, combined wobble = 1.5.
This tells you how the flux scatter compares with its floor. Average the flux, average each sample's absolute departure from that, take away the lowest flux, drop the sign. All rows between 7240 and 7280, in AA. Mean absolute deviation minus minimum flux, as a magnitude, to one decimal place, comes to 14.4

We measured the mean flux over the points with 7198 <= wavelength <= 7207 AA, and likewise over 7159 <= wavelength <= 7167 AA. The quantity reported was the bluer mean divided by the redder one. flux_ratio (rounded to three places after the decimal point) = 0.978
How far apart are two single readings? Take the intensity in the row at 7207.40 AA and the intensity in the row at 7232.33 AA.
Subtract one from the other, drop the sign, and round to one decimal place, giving 0.2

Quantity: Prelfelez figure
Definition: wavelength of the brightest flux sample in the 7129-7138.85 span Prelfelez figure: 7136.39 AA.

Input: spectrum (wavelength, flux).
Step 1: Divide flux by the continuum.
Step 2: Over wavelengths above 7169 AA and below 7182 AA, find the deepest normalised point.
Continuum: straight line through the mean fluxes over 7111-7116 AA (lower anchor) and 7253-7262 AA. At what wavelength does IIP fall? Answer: 7172.63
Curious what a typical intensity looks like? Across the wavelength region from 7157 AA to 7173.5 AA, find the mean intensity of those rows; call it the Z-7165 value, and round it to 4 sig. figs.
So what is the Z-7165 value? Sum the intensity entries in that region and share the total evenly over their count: 16.04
